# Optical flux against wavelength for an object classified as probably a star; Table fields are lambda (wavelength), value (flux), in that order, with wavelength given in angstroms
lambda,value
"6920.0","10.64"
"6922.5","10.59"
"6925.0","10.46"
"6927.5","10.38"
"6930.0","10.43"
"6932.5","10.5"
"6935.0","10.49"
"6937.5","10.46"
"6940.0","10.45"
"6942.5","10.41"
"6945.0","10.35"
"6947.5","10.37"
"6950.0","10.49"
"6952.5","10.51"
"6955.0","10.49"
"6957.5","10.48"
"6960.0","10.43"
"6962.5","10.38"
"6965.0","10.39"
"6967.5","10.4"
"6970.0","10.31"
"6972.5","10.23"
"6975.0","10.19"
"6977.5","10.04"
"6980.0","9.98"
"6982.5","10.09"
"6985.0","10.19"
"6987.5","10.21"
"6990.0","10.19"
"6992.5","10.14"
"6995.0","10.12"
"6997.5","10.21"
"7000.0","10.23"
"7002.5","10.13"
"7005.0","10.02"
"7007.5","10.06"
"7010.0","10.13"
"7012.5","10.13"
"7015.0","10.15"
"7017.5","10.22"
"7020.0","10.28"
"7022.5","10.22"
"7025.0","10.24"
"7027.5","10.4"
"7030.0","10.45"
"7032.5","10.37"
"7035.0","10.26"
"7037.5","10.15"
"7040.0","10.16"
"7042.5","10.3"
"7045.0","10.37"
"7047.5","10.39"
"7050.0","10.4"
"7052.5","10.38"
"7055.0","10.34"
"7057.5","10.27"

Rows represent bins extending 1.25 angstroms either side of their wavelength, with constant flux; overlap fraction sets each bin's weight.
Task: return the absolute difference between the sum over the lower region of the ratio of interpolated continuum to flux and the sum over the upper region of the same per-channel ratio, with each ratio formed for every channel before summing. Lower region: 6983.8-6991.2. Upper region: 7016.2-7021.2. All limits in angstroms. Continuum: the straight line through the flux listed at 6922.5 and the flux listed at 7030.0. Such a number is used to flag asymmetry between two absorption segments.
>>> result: 1.0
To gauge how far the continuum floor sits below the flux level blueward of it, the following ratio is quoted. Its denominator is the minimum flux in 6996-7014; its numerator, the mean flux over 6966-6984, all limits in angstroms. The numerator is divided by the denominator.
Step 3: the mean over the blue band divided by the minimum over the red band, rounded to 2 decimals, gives 1.02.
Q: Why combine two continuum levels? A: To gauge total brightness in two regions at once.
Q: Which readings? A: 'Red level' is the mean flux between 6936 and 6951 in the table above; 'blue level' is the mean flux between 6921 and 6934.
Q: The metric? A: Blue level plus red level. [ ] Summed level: 20.9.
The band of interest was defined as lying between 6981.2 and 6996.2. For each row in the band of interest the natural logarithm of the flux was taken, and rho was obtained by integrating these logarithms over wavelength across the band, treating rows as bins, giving 34.8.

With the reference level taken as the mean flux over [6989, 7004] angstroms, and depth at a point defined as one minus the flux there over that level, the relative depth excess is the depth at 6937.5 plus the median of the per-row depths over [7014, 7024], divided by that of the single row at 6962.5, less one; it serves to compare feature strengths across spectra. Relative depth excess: 0.62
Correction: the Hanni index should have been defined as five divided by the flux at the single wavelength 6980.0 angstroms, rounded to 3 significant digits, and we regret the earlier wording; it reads 0.501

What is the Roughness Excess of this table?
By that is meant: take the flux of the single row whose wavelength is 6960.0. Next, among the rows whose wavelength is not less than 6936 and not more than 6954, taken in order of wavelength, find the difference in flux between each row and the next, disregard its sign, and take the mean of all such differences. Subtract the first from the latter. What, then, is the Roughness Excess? -10.4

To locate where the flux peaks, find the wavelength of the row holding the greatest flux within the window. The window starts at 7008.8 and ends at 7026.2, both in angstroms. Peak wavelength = 7020.0 angstroms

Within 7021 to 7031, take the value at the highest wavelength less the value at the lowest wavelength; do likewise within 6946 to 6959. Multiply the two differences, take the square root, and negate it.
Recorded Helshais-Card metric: -0.16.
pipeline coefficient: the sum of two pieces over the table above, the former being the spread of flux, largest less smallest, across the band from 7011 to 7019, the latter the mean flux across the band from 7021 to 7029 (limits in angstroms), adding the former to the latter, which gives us 10.4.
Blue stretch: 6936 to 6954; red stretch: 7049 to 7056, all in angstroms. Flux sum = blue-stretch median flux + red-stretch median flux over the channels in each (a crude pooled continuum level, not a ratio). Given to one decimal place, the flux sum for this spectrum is 20.8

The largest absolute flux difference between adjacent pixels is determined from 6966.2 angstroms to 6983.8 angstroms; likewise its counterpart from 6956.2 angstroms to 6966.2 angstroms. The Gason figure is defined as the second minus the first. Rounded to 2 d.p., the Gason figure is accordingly -0.10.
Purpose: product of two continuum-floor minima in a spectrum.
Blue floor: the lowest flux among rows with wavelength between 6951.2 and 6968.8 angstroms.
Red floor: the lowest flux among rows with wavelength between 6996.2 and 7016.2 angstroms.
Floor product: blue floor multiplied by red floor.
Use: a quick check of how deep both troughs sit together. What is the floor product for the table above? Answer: 104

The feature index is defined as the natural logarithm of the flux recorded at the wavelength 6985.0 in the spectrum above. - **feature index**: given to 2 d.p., 2.32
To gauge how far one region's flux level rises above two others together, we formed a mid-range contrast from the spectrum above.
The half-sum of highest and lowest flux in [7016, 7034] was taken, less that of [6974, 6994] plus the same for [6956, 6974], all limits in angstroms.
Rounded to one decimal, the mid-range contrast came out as -10.1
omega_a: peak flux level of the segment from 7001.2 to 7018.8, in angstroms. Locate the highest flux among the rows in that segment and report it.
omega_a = 10.22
